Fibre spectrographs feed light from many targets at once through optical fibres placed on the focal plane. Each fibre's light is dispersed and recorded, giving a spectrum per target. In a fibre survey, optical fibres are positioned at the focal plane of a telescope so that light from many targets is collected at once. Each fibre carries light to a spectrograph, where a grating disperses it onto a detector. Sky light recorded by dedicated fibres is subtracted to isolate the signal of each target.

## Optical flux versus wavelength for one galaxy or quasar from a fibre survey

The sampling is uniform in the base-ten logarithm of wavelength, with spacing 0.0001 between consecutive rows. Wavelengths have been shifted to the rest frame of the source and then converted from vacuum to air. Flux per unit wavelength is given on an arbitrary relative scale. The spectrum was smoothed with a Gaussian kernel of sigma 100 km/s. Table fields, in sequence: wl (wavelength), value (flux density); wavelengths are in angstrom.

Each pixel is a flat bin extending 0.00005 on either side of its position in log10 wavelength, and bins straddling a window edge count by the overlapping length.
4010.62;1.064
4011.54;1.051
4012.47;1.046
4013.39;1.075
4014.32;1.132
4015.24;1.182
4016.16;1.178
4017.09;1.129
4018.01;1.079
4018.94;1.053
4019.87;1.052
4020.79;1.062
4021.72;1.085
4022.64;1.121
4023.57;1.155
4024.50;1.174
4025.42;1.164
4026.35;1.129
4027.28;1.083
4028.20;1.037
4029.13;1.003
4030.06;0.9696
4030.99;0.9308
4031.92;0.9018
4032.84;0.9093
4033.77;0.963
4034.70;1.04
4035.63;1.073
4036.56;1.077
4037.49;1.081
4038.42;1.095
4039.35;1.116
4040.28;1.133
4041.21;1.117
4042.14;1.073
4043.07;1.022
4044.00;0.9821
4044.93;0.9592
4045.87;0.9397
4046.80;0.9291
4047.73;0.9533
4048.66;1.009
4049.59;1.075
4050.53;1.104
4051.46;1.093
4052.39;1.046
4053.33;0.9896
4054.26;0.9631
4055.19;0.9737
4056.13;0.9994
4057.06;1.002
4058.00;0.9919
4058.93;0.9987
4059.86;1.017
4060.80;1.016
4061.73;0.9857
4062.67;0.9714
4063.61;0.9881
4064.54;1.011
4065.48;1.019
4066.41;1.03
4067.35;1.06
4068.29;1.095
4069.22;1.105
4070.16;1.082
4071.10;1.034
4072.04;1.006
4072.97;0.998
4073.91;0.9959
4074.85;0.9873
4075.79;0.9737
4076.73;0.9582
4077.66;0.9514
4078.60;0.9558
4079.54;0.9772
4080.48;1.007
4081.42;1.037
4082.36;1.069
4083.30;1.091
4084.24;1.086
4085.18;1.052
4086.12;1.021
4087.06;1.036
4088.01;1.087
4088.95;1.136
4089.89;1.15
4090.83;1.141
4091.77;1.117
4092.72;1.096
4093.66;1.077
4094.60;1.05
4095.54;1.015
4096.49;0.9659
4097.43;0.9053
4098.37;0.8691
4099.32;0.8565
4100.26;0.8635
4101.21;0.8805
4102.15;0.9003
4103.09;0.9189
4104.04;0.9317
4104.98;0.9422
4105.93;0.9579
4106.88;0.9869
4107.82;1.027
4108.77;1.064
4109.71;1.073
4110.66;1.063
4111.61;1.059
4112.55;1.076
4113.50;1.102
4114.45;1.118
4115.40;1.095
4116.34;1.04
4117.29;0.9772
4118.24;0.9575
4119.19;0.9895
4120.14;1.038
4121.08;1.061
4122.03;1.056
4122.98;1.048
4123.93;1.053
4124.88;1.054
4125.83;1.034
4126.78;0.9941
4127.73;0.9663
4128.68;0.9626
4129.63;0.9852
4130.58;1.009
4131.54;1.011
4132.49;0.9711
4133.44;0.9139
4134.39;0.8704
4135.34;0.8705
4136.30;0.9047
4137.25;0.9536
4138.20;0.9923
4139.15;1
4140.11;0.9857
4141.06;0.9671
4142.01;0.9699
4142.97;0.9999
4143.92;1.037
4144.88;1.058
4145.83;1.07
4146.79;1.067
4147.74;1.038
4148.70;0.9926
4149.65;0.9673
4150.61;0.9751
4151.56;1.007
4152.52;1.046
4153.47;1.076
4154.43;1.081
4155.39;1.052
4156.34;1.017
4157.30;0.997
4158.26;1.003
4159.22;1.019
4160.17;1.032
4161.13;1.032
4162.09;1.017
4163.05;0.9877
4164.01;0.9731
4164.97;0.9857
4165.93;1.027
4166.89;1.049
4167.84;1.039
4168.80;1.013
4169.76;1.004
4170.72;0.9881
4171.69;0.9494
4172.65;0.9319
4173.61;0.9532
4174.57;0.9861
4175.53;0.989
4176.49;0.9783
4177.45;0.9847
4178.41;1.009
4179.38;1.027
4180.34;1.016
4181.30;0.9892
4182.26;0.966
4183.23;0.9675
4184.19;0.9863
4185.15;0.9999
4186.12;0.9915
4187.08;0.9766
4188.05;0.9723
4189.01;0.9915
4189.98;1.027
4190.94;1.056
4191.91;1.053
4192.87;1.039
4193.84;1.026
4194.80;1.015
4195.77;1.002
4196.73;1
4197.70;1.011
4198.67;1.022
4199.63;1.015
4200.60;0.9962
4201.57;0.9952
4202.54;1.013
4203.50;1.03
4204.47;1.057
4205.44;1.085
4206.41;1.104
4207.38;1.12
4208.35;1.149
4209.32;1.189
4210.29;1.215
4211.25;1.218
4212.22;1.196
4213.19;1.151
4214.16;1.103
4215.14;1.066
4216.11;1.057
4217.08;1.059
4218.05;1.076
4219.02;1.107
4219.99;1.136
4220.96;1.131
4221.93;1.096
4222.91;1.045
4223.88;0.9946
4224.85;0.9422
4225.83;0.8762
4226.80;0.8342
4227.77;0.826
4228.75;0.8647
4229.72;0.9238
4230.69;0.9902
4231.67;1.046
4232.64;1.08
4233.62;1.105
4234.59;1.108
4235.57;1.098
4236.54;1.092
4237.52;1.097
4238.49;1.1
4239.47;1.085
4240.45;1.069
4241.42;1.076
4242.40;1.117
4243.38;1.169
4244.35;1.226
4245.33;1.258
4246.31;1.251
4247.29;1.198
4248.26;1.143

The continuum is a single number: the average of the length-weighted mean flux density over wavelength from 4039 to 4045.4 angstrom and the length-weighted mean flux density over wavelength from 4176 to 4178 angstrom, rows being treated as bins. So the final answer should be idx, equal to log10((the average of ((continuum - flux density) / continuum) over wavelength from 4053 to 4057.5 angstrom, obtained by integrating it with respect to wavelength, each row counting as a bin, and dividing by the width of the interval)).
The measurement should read -1.5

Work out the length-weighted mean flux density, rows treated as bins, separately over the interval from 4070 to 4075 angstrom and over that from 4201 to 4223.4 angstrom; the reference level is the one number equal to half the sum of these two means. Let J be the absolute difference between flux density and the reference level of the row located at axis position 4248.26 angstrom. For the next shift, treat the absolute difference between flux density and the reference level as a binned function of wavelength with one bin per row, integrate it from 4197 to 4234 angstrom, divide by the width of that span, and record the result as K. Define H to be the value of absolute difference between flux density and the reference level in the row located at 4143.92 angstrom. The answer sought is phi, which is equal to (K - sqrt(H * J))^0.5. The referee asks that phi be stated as 0.18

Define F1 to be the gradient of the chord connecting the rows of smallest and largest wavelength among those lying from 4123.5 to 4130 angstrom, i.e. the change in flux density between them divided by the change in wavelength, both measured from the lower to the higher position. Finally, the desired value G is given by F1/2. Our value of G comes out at -0.0059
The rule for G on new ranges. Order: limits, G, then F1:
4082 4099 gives -0.0062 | -0.012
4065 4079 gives -0.0024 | -0.005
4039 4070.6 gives -0.0006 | -0.001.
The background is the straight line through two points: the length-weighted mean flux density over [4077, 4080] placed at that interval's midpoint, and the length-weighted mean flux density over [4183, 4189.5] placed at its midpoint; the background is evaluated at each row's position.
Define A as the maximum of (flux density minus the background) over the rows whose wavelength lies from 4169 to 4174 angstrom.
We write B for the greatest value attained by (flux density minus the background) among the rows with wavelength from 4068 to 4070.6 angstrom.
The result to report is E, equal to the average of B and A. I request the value 0.083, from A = 0.02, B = 0.143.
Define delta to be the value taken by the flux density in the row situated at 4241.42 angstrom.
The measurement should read 1.076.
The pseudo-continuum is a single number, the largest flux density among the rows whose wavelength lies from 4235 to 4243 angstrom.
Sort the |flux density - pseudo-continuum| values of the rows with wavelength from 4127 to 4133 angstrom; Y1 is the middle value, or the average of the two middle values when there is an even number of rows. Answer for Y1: 0.139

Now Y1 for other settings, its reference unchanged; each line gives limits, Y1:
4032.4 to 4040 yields 0.042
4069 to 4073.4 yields 0.083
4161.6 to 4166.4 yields 0.129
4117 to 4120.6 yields 0.134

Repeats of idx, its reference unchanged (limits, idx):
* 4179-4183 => -1.6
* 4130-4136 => -1.1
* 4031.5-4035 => -1.2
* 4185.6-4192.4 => -2.0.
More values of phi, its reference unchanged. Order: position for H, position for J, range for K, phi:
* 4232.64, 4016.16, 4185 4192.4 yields 0.03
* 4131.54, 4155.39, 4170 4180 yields 0.24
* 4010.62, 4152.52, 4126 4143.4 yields 0.30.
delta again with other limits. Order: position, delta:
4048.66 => 1.009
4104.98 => 0.9422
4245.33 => 1.258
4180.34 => 1.016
